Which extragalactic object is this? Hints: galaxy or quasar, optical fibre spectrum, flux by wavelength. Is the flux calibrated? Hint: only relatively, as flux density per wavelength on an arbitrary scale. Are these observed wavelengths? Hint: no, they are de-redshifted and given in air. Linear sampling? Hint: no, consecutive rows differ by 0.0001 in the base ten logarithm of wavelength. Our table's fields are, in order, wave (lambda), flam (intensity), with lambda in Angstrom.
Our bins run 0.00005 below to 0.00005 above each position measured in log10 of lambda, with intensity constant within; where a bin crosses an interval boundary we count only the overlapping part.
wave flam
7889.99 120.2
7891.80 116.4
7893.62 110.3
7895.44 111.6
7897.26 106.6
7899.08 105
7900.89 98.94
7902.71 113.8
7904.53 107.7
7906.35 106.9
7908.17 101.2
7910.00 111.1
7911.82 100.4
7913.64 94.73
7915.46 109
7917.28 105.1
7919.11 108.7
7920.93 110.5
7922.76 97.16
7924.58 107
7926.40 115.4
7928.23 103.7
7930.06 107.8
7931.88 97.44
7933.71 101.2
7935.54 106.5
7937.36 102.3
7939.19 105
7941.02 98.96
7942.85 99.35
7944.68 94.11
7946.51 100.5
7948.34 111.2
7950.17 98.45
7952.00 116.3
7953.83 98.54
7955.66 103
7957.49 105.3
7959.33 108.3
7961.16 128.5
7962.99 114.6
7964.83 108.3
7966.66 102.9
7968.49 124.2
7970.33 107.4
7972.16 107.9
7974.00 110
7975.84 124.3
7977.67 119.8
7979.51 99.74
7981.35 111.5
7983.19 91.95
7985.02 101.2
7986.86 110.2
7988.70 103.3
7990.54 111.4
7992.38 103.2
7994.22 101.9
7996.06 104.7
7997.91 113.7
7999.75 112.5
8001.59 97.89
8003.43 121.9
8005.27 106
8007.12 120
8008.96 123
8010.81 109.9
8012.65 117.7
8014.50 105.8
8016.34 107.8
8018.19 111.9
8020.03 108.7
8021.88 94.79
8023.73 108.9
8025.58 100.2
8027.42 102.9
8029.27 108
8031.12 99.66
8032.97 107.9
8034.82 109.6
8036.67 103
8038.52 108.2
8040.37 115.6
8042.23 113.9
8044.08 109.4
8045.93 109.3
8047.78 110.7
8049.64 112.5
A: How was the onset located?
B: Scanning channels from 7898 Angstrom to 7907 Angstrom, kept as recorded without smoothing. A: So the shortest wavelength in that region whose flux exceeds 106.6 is 7902.71 Angstrom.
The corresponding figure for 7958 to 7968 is 7959.33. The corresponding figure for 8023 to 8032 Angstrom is 8023.73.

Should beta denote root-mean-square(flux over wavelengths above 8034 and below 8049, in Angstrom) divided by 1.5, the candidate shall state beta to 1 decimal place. 73.3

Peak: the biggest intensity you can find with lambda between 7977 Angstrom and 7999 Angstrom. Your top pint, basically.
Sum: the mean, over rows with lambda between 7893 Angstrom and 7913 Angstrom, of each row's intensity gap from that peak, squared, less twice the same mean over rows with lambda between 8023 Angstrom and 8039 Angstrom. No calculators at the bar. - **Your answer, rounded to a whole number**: -250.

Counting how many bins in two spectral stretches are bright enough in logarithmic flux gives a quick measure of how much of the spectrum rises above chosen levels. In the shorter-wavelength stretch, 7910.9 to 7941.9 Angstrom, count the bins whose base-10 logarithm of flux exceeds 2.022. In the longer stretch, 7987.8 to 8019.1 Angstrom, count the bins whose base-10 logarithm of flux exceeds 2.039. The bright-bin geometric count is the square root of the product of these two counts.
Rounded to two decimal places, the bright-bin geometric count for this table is 7.94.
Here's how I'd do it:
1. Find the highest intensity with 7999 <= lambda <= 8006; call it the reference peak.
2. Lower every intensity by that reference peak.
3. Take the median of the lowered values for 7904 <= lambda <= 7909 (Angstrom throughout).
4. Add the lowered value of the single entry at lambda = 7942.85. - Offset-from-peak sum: -38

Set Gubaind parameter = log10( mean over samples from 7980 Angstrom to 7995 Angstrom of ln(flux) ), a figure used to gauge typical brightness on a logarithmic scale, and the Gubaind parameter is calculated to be 0.667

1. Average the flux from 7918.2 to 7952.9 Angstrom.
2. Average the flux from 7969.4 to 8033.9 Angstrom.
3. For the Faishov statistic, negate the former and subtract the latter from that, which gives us -213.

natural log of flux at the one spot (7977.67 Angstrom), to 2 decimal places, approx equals 4.79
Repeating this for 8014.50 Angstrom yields 4.66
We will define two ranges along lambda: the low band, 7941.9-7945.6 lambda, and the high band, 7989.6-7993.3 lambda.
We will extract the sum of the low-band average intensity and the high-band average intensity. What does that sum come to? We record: 204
